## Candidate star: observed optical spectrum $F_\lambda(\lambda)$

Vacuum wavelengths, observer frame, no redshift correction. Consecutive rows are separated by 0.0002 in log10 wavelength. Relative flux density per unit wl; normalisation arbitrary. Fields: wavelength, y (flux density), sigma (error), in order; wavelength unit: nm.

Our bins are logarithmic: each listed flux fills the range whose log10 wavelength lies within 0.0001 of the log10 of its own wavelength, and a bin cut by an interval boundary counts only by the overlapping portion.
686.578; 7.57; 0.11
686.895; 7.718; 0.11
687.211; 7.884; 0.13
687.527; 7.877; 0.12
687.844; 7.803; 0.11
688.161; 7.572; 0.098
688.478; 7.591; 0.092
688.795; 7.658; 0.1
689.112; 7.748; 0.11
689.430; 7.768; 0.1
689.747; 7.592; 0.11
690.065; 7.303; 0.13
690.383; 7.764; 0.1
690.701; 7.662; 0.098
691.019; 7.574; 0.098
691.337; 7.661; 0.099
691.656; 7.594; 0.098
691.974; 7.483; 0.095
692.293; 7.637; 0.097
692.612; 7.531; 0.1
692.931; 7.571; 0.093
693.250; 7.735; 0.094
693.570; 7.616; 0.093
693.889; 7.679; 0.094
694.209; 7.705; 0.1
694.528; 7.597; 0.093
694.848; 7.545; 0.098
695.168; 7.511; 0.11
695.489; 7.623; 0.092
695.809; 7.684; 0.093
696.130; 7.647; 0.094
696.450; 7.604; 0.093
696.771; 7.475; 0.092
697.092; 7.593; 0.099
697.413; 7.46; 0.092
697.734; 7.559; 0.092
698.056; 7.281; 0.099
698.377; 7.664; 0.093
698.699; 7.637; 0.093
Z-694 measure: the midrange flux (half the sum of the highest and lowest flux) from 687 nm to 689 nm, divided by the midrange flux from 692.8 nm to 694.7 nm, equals 1.01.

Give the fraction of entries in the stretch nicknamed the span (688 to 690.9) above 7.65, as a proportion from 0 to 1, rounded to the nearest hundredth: 0.56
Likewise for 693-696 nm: 0.44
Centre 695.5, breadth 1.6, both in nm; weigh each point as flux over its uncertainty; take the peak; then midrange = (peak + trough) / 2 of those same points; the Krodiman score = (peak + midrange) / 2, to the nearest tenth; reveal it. 79.2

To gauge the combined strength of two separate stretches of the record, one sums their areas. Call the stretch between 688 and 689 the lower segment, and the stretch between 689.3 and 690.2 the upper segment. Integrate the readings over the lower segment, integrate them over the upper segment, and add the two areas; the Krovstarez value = 14.4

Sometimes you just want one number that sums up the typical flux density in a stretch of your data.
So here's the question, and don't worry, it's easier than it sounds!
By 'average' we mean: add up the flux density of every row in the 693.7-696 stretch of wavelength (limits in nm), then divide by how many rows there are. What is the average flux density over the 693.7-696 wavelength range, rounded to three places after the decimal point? 7.621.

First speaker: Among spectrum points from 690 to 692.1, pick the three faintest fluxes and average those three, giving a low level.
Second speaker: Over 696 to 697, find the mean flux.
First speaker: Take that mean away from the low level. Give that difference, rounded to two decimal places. -0.12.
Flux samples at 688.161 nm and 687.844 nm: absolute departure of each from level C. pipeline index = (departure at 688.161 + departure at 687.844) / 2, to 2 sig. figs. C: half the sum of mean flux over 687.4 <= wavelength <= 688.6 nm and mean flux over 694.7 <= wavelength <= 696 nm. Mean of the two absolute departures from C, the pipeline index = 0.12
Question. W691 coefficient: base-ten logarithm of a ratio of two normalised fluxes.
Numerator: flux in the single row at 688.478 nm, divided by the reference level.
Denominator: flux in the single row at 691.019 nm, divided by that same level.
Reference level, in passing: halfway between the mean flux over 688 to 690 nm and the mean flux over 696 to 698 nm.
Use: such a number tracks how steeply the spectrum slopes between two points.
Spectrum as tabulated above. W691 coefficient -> 0.001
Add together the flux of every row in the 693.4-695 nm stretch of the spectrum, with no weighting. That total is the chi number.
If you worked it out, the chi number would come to 38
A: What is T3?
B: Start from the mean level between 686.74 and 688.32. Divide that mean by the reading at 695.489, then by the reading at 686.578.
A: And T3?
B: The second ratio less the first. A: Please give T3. 0.007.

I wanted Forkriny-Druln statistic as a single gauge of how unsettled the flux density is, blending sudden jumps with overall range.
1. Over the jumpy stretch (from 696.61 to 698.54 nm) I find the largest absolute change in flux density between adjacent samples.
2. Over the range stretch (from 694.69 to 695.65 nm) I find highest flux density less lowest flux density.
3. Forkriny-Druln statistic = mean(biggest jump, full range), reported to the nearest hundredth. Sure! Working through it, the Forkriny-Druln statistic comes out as 0.25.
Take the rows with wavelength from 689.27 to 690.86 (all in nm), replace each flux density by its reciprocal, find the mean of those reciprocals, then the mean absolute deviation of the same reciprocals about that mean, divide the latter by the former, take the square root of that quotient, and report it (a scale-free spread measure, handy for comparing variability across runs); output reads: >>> 0.13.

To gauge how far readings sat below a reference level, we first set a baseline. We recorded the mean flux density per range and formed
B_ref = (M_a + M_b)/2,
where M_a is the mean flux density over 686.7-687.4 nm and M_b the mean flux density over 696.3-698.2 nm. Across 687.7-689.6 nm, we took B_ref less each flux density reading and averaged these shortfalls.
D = -0.04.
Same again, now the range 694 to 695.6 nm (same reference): 0.05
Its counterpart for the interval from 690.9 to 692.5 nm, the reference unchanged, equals 0.06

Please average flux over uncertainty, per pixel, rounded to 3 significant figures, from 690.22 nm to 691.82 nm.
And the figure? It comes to 77.6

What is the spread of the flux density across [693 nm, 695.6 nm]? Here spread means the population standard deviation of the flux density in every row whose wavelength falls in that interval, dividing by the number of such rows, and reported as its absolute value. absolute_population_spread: 0.072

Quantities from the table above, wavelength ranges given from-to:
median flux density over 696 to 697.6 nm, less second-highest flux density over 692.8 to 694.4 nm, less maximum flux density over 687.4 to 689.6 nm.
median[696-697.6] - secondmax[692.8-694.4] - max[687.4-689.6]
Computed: -7.99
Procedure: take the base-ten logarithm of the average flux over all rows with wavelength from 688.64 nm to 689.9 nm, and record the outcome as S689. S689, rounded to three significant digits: 0.886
